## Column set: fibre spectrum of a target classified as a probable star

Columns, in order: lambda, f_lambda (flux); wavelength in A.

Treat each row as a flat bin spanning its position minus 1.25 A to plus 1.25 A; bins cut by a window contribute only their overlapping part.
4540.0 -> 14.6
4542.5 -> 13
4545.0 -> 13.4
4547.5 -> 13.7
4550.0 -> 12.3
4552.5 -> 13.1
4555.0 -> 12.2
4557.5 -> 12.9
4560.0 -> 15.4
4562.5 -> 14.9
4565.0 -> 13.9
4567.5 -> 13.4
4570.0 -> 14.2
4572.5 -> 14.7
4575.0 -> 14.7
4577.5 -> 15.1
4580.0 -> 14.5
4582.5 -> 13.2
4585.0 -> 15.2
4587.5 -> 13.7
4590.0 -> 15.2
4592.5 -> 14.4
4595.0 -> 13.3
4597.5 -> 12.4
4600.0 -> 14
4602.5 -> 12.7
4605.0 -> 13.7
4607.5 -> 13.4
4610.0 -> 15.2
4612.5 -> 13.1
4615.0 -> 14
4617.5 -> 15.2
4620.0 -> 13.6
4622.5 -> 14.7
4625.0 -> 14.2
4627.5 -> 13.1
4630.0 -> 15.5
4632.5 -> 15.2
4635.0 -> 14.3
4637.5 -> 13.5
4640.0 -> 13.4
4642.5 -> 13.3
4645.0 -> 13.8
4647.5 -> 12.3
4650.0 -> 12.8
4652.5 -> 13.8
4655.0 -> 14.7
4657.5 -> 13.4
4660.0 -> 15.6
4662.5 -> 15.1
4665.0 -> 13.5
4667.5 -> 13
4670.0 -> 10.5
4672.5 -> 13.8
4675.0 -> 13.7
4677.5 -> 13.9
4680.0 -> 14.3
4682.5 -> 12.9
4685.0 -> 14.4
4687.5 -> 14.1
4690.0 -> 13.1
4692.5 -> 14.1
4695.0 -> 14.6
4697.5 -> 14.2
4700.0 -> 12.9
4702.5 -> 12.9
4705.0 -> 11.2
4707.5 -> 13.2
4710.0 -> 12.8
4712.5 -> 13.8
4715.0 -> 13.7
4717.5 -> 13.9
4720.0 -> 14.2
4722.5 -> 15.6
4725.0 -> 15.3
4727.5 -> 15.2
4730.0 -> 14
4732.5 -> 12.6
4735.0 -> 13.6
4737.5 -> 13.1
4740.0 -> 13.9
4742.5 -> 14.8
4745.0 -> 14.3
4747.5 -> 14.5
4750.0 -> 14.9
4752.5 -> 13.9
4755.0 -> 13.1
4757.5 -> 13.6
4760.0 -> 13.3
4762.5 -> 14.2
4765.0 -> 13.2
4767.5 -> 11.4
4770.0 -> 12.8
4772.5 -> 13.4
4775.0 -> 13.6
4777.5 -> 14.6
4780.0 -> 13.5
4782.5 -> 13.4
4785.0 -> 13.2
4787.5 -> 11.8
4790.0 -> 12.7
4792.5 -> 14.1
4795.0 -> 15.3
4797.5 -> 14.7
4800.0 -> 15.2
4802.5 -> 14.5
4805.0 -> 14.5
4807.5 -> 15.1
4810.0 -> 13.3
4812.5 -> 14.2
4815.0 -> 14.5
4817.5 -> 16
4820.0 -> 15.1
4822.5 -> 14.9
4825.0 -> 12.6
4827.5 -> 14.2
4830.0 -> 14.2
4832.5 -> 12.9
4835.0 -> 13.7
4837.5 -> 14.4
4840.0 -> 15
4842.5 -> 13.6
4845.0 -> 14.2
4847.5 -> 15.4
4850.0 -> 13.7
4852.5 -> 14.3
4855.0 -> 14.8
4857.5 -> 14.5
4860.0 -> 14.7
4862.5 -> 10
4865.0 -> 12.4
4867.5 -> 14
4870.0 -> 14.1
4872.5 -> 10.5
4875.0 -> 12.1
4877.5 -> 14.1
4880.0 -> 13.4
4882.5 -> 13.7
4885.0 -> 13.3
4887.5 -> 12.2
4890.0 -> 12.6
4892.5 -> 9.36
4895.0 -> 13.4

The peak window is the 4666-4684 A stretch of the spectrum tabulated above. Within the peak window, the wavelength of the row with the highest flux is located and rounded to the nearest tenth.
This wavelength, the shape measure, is 4680.0 A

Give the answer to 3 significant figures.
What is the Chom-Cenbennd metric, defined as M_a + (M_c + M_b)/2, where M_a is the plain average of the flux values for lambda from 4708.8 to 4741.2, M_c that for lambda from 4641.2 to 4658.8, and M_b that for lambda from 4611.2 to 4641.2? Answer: 27.8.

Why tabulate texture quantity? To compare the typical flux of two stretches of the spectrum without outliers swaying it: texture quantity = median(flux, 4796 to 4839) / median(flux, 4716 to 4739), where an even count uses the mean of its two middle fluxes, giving 1.036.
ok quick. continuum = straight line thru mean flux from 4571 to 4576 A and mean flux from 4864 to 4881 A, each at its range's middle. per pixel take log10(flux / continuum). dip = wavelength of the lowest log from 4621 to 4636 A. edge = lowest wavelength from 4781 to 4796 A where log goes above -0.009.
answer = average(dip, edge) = 4705.0 A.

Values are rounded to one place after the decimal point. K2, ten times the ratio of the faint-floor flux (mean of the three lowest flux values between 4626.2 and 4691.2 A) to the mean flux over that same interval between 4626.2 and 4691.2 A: 8.6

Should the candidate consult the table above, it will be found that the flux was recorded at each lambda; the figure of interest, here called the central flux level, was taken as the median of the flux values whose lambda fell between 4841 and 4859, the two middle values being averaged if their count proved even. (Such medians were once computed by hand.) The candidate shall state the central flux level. 14.3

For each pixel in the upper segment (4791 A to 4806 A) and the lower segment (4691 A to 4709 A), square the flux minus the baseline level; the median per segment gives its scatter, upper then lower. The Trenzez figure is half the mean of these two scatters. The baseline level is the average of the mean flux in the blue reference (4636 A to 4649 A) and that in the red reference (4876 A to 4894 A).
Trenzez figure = 1.0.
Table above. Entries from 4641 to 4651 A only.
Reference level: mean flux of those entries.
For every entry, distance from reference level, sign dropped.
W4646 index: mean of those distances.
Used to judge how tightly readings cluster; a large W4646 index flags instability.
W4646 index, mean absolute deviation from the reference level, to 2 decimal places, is 0.50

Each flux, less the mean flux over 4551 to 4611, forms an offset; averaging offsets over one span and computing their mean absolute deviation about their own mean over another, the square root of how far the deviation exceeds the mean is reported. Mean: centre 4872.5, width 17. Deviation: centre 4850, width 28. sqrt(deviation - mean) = 1.38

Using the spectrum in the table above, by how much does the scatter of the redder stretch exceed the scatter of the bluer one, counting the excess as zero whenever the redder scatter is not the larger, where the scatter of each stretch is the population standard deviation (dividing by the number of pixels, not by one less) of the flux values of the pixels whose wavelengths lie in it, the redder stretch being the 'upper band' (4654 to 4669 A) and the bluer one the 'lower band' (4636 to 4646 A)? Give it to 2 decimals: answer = 0.78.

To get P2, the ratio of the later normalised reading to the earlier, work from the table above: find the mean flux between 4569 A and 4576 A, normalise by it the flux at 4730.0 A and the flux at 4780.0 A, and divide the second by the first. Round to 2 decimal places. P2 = 0.96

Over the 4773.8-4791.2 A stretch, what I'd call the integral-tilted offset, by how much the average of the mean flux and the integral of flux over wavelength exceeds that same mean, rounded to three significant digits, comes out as 109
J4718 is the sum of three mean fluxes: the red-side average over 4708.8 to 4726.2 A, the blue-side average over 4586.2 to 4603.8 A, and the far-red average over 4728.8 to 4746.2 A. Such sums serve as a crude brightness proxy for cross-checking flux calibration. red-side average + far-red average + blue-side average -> 41.6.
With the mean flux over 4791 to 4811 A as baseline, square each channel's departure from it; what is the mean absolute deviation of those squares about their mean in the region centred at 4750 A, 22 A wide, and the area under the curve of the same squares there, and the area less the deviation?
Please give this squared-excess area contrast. 14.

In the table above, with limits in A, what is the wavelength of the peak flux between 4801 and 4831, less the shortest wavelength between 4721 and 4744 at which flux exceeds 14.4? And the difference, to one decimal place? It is 95.0 A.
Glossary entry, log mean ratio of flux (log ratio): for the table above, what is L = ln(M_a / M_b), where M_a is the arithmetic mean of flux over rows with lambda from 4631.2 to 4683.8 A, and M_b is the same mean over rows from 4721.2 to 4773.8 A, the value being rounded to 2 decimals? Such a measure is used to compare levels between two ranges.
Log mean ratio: -0.01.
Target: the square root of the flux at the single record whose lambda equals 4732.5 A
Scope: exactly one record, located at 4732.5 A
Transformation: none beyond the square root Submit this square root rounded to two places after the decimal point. 3.55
